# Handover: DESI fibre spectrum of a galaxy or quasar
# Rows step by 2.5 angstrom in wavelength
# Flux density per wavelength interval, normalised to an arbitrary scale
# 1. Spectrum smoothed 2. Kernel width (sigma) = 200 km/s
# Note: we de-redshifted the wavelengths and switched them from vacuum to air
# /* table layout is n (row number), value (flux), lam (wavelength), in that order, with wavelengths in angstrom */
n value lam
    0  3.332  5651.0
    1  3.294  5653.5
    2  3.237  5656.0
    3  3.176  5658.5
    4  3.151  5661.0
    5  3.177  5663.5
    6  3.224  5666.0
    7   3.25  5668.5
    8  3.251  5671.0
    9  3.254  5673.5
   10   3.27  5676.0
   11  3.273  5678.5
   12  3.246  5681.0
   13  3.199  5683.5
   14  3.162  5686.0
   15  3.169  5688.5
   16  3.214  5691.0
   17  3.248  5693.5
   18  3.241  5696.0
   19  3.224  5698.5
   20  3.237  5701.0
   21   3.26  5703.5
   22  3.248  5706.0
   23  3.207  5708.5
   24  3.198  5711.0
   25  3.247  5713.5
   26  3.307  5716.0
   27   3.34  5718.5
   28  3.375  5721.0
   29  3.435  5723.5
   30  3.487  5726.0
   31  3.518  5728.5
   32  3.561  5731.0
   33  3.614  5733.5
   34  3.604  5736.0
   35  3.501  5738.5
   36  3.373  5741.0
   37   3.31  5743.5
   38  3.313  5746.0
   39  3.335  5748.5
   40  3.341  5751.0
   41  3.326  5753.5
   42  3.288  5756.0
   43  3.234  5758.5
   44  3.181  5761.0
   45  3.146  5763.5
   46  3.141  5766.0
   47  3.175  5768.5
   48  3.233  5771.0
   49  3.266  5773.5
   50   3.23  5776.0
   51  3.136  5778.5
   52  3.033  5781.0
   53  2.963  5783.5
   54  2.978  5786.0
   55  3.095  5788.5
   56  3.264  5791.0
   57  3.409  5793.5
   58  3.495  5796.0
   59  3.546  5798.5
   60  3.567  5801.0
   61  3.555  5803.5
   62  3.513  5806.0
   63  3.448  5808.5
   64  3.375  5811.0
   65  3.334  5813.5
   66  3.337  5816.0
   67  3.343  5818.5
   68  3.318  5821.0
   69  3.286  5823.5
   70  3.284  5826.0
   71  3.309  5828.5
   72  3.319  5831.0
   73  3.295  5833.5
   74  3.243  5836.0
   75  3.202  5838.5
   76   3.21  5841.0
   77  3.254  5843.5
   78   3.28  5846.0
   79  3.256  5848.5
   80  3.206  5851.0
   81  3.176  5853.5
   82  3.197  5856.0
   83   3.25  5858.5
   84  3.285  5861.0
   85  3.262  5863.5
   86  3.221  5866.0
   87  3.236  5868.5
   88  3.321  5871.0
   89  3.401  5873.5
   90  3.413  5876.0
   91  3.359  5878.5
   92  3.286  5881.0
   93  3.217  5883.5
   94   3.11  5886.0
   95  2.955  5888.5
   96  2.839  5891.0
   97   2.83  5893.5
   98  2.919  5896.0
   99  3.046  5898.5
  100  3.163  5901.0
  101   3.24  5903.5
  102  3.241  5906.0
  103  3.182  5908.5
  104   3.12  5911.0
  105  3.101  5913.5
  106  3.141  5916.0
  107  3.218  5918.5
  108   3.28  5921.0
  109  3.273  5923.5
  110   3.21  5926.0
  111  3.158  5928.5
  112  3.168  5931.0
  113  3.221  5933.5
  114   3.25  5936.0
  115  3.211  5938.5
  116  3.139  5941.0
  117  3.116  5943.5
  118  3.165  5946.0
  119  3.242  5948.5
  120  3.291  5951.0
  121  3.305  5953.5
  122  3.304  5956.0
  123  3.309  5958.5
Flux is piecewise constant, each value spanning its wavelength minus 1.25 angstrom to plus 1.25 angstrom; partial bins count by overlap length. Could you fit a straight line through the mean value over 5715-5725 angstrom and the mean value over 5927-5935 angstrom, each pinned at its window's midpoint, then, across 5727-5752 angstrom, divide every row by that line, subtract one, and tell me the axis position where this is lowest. 5743.5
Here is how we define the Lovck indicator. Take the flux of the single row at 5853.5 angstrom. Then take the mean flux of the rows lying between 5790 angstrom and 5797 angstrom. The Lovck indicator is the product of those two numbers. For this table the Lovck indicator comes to 10.8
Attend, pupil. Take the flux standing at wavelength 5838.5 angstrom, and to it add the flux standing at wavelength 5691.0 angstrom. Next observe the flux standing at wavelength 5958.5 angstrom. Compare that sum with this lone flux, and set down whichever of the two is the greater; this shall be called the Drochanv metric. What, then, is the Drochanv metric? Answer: 6.42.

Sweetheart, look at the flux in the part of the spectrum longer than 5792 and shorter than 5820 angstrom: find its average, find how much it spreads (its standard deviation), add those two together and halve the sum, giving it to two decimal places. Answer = 1.77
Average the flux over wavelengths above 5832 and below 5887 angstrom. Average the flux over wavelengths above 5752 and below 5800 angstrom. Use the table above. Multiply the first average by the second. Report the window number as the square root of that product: 3.24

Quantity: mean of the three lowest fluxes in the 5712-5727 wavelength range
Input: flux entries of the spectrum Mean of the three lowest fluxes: 3.30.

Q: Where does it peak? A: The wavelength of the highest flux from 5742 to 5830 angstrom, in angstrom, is 5801.0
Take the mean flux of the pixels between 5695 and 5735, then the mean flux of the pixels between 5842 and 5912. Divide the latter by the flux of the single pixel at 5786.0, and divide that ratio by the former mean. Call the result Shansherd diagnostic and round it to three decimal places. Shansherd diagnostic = 0.320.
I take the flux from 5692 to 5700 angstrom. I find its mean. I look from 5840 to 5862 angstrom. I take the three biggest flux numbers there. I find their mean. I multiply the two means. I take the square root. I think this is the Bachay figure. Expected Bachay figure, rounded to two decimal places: 3.26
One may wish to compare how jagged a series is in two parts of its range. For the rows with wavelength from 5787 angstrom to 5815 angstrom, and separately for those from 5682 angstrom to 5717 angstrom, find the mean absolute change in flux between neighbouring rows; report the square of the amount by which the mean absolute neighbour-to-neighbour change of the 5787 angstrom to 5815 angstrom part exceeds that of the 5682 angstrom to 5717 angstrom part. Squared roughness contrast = 0.0019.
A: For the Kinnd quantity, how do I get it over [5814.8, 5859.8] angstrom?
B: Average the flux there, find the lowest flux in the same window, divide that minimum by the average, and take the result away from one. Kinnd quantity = 0.027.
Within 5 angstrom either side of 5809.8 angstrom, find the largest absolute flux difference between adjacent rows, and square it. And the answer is 0.0053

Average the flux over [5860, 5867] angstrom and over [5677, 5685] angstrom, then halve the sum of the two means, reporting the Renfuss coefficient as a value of 3.25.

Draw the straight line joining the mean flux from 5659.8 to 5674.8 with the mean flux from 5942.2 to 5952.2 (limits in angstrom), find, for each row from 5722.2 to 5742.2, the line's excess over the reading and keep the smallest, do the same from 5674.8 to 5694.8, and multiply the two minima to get 0.022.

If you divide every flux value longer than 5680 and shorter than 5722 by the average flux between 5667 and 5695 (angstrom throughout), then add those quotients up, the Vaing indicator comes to 17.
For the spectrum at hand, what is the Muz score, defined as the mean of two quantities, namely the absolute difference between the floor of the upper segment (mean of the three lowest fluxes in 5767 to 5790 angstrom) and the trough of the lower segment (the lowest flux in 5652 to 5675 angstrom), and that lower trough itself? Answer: 1.66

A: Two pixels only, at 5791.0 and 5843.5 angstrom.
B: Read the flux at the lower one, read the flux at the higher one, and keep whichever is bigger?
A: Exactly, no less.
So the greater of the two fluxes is 3.26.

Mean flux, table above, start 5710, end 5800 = 3.31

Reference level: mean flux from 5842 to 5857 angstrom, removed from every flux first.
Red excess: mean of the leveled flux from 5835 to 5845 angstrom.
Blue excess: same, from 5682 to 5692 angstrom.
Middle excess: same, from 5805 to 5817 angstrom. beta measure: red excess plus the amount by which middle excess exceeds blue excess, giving 0.21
